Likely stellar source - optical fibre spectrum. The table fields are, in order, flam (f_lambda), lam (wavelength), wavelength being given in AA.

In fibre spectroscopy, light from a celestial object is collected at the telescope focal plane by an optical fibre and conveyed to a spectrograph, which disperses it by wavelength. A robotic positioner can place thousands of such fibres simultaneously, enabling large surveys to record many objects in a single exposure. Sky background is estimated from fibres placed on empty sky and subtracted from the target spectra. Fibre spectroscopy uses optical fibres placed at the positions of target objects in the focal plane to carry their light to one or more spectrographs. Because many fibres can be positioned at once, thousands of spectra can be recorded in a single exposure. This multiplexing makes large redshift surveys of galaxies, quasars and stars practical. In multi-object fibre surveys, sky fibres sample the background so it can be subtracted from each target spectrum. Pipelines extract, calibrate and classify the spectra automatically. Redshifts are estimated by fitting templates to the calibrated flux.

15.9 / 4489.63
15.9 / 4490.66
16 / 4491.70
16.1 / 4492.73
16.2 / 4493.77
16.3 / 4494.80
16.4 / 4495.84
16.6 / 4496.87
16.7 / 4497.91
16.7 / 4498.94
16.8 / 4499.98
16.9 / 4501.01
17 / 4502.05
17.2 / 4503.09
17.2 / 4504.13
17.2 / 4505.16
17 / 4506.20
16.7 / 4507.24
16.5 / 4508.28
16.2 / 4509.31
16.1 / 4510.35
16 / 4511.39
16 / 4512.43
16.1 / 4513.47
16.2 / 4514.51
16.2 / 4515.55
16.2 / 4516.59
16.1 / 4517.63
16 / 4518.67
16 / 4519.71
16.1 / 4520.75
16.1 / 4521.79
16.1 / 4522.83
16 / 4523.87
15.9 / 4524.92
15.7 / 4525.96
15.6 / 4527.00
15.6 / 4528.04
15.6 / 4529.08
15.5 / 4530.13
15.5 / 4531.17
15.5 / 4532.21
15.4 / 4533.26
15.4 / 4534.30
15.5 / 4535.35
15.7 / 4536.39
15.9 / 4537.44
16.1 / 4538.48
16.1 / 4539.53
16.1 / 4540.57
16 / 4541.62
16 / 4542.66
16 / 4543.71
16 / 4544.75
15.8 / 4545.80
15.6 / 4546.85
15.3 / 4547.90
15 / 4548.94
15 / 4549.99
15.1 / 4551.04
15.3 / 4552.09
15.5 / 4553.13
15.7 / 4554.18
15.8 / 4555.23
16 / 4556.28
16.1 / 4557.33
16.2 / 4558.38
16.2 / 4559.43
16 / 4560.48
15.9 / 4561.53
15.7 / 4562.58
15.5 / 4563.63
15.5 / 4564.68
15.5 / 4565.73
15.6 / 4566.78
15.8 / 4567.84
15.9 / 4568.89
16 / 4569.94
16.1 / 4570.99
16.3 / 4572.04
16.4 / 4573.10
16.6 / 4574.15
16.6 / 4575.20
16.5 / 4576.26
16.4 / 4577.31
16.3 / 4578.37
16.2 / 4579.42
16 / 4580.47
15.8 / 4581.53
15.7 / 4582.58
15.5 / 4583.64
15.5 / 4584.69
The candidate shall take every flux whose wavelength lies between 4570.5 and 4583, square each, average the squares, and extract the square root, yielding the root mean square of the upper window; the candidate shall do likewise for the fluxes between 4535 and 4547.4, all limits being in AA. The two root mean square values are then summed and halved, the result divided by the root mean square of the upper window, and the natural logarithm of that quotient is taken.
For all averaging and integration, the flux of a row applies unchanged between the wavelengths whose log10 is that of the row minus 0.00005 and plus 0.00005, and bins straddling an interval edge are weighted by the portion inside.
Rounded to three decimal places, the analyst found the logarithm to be -0.011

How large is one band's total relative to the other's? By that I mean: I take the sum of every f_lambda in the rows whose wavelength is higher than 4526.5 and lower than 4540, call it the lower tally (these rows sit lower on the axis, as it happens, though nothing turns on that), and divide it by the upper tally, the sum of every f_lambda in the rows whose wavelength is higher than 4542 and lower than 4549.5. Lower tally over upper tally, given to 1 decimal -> 1.9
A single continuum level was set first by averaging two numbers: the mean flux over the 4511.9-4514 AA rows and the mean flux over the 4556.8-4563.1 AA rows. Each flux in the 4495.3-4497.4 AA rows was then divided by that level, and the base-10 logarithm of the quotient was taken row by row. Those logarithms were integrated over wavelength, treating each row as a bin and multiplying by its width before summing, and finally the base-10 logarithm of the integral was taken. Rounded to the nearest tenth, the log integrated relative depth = -1.6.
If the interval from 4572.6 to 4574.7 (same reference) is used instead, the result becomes -1.6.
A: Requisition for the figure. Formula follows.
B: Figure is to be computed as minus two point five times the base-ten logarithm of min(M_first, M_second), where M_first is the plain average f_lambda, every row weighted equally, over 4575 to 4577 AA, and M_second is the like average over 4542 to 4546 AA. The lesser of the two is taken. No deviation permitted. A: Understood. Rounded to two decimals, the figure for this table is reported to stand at -3.01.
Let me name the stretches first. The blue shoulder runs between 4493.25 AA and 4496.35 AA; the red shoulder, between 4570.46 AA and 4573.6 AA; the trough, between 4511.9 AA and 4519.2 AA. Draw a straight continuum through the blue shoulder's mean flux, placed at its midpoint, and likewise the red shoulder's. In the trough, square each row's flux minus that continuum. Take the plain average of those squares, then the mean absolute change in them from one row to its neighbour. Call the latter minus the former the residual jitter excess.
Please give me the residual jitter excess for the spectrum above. -0.01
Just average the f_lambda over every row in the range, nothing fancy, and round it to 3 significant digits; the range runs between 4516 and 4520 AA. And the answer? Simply 16.1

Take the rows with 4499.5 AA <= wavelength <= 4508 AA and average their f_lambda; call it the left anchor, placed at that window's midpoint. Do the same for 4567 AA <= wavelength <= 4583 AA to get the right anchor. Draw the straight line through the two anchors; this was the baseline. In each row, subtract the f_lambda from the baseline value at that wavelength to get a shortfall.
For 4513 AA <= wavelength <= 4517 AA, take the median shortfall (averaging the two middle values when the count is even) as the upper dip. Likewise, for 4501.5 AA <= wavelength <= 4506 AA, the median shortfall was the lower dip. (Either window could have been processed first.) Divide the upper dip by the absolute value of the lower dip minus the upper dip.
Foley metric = 1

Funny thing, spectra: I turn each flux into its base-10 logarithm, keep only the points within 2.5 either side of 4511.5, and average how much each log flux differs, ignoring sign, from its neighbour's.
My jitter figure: 0.0020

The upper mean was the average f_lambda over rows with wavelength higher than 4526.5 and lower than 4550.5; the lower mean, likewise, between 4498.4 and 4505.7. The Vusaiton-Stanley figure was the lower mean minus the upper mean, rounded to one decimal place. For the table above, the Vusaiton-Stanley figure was 1.3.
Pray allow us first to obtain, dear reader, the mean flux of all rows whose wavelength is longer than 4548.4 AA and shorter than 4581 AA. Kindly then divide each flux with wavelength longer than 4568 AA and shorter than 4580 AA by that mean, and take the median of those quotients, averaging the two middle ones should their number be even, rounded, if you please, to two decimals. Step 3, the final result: 1.03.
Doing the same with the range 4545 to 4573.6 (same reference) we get 0.99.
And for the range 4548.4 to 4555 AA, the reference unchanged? 0.96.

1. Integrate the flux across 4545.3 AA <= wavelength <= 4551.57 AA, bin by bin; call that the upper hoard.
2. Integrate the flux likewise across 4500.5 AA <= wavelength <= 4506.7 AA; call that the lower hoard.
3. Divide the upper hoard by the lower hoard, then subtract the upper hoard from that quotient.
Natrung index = -95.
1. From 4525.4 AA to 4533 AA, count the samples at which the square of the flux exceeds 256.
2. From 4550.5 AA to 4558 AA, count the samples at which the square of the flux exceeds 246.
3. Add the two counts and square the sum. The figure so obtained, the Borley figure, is 16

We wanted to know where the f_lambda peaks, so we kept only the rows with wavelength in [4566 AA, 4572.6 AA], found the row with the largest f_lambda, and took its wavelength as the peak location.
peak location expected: 4572.04 AA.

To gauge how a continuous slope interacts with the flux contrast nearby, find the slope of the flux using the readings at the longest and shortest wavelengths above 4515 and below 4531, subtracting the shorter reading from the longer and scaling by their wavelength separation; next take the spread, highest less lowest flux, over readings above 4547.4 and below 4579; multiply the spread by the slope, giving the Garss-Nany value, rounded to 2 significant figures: -0.077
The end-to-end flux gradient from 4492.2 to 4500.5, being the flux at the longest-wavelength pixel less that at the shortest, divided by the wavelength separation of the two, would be 0.10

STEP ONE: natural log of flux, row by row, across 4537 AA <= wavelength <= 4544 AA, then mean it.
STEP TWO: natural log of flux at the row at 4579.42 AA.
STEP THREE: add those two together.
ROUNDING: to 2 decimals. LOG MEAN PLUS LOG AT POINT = 5.56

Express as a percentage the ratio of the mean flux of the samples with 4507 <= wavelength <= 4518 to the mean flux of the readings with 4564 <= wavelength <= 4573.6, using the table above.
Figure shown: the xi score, 102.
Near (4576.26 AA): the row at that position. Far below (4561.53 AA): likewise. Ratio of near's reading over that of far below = 1.04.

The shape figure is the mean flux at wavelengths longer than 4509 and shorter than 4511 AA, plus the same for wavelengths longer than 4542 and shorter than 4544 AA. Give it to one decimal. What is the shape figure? 32.1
